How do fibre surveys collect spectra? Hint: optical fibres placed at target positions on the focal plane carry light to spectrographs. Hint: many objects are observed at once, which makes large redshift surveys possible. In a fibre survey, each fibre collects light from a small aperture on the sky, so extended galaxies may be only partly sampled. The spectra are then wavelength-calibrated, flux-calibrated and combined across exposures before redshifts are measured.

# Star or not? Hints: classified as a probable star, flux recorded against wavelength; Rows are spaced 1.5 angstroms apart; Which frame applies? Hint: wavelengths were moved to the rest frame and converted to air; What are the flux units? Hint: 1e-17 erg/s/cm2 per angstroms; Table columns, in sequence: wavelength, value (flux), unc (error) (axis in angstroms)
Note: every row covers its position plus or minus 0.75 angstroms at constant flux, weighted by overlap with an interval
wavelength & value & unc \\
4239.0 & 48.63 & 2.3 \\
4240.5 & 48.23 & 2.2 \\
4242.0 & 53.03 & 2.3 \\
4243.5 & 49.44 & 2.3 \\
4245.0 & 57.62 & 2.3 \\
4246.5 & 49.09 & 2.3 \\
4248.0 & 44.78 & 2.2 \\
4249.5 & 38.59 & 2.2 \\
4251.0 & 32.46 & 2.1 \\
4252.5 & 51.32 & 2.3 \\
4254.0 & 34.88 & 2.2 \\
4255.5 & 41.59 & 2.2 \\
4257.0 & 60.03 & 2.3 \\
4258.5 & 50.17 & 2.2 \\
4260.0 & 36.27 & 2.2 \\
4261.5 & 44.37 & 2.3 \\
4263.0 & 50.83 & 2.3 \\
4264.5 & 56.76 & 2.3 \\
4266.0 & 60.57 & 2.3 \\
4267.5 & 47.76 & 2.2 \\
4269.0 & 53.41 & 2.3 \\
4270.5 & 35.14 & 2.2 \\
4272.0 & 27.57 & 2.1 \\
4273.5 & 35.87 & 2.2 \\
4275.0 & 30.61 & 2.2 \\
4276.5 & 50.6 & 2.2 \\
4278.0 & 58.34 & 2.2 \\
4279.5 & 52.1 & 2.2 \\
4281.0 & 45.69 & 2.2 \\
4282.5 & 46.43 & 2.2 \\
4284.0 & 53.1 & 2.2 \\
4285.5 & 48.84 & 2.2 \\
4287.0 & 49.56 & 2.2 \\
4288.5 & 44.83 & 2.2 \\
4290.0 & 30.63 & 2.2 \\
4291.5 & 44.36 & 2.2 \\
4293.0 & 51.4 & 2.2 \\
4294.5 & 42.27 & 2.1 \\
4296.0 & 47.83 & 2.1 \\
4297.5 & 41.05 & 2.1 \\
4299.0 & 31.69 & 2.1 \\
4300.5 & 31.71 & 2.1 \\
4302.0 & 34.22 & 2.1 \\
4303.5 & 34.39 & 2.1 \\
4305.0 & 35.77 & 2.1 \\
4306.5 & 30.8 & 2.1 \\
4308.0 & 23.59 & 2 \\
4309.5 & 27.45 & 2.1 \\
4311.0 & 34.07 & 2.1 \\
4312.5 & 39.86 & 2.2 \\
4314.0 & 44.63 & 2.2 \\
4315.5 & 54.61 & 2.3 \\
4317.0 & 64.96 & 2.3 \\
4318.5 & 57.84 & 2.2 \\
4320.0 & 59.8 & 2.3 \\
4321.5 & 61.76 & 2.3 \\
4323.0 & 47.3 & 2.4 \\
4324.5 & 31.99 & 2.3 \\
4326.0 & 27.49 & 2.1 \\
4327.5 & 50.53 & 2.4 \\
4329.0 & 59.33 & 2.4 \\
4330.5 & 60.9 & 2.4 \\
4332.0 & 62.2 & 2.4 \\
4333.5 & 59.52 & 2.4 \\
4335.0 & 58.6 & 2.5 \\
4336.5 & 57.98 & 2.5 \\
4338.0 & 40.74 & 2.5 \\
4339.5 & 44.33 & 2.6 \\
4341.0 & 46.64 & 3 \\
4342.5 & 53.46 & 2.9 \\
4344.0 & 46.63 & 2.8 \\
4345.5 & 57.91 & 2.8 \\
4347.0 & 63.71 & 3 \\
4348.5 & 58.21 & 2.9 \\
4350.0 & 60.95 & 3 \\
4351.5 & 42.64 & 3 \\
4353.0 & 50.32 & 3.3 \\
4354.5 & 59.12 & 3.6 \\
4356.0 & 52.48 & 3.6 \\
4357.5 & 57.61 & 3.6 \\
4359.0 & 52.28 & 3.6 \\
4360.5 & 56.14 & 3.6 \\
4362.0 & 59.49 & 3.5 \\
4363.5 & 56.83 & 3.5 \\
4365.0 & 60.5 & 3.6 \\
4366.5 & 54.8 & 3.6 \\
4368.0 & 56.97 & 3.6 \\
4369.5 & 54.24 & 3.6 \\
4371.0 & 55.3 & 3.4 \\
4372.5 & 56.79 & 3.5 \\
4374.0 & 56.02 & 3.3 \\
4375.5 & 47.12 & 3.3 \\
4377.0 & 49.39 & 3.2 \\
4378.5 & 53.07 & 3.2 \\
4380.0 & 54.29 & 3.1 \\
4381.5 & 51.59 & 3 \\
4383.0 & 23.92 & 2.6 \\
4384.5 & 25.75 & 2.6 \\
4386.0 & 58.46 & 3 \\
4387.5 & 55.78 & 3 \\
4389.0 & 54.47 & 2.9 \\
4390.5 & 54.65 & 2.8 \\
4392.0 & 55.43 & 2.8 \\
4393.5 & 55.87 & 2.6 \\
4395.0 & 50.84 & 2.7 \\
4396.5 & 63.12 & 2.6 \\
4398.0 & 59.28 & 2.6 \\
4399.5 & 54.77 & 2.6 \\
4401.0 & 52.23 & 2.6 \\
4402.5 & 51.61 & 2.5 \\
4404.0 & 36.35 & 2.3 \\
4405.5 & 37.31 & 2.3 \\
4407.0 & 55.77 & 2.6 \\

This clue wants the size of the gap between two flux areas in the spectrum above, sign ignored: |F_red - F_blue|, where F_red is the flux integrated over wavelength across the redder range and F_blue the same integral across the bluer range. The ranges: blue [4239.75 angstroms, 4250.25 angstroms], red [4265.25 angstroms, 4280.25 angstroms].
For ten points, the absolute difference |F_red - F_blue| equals 167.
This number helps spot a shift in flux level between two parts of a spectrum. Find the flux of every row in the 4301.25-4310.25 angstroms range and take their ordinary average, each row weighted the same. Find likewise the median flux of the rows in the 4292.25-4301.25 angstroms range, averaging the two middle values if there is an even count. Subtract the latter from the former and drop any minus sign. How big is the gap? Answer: 11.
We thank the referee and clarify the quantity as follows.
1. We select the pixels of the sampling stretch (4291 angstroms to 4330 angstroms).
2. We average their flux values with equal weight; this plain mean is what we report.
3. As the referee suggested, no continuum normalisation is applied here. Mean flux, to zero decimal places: 43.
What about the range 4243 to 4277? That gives 45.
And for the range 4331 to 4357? 54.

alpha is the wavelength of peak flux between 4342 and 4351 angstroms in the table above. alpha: 4347.0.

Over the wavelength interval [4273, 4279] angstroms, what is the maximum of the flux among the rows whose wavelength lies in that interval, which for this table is 58.34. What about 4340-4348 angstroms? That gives 63.71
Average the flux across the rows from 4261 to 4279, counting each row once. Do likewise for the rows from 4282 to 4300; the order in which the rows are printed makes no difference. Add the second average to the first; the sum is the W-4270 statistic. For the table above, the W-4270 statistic 90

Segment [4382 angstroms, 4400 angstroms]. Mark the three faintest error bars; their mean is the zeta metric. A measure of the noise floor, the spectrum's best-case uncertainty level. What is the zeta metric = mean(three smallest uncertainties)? 2.60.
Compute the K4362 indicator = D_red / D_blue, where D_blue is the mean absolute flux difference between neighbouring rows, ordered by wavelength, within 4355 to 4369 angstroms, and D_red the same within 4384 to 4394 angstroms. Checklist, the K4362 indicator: 1.6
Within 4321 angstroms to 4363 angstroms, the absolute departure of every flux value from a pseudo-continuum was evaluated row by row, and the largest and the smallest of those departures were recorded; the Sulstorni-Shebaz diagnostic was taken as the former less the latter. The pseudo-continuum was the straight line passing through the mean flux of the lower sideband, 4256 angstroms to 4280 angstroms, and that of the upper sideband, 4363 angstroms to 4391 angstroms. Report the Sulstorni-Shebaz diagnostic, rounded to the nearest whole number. 22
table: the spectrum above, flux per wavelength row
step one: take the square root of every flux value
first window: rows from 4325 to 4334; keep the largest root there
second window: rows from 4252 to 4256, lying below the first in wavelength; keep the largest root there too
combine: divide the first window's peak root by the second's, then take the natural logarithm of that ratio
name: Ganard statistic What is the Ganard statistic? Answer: 0.10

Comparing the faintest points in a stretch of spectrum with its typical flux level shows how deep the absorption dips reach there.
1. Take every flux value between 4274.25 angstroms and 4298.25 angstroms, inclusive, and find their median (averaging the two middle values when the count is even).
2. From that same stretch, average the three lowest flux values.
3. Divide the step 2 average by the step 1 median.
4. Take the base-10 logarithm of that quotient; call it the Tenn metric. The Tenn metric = -0.14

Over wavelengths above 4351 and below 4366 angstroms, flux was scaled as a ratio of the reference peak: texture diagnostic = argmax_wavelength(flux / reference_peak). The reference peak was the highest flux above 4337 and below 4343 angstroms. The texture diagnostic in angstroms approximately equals 4365.0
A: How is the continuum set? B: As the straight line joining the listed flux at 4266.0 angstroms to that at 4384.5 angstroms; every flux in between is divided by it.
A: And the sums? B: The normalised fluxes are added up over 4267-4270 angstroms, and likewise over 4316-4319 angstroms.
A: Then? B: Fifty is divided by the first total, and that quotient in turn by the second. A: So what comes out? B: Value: 10.9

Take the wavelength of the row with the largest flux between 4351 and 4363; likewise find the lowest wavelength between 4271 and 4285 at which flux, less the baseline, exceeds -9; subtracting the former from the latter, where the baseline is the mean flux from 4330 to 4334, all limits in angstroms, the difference -84.0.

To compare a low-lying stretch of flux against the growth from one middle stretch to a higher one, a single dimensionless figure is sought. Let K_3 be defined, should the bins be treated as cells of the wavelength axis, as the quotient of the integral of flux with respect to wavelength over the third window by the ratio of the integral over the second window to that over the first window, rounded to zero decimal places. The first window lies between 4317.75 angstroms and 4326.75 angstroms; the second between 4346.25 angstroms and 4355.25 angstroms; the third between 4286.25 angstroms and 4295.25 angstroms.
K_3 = 337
